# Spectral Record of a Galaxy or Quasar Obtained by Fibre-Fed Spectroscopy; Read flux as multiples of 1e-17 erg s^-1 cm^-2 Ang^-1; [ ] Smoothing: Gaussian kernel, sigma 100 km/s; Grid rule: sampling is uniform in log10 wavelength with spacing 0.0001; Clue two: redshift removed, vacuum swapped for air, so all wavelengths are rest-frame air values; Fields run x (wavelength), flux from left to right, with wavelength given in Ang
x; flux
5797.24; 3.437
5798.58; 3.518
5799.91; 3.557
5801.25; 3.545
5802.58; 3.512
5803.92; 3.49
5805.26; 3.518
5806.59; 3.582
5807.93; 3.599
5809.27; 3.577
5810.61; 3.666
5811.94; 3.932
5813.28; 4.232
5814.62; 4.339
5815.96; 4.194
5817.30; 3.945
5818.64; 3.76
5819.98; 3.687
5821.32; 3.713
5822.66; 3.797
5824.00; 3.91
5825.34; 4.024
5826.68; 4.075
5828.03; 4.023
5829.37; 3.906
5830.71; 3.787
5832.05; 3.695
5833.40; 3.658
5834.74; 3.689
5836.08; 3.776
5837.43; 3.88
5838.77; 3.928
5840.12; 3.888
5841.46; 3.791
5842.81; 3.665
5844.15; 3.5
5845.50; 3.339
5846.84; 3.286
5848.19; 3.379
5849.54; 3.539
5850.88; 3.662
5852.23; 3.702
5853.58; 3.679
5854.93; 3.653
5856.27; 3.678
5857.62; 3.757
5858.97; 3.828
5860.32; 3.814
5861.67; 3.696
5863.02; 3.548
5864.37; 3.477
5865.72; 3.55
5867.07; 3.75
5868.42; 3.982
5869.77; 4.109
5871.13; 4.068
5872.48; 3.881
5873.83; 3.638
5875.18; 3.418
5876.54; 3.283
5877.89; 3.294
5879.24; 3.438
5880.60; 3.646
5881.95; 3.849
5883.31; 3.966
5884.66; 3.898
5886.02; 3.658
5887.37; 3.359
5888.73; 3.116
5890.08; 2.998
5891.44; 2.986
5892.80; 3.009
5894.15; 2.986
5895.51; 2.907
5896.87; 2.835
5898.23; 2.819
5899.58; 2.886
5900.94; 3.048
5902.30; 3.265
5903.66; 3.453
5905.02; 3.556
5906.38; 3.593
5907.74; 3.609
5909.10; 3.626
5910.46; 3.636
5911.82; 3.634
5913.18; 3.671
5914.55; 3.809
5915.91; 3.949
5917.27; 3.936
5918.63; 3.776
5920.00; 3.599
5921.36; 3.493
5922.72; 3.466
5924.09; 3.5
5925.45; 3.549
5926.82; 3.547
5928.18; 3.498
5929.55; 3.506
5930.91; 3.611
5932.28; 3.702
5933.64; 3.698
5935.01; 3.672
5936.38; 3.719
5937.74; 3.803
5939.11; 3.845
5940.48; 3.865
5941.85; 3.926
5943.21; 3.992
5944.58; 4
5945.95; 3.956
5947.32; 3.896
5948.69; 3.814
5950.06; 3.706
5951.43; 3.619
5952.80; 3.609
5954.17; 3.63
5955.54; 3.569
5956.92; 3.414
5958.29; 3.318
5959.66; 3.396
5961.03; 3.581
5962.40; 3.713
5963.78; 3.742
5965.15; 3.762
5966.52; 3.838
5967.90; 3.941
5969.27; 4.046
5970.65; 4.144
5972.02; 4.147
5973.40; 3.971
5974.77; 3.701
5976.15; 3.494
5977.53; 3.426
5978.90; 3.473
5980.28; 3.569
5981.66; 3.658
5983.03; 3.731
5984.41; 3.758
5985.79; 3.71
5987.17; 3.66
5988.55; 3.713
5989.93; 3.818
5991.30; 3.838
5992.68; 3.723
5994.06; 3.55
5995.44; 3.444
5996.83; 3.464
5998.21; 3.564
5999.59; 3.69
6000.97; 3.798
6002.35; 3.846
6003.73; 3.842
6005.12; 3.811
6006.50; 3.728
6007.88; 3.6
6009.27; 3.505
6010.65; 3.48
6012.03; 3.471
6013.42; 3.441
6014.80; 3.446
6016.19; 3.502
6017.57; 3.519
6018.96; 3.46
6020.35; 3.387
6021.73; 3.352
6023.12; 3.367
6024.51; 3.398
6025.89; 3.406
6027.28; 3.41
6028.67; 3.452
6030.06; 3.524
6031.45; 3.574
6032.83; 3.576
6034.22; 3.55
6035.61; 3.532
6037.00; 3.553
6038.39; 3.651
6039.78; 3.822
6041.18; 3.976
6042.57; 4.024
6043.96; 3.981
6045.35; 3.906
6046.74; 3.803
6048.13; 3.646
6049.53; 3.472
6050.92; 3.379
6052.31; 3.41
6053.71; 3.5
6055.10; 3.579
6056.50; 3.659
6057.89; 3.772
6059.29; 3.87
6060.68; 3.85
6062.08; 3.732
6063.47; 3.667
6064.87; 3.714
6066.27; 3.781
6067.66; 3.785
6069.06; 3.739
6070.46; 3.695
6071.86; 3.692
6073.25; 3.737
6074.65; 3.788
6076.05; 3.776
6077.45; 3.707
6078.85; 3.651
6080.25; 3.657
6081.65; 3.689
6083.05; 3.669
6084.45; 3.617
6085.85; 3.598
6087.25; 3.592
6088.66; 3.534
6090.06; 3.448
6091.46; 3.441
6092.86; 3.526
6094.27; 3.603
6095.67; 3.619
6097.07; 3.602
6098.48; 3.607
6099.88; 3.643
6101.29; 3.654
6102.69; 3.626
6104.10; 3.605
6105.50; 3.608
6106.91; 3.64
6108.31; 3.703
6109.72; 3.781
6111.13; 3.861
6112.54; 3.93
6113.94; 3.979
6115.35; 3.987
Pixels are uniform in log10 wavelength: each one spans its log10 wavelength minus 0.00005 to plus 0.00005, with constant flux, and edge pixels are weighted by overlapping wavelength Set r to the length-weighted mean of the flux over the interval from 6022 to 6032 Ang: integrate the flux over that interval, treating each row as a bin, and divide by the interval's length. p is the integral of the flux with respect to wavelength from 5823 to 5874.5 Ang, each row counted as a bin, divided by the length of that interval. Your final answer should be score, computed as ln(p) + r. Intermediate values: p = 3.74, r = 3.44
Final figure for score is 4.76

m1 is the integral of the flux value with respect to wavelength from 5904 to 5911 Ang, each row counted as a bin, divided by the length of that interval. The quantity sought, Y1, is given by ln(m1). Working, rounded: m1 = 3.60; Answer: 1.28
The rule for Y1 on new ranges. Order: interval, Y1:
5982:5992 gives 1.32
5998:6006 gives 1.33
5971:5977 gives 1.34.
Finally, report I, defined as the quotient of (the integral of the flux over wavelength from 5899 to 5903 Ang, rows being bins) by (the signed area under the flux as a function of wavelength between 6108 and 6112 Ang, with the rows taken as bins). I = 0.8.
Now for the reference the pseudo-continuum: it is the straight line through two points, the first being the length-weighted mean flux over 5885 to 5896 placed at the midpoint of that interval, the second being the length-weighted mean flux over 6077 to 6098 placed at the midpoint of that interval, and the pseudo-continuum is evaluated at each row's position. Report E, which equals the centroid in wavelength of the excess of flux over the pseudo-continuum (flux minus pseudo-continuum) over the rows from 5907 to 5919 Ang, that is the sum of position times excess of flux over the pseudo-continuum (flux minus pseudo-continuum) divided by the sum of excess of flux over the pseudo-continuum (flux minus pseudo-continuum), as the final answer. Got 5913.8 Ang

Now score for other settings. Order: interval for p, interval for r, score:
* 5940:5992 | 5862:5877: 5.02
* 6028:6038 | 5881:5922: 4.70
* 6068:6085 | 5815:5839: 5.17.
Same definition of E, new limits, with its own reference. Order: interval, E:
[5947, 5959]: 5950.9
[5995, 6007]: 6002.4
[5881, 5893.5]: 5882.6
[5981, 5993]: 5987.4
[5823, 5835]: 5828.8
